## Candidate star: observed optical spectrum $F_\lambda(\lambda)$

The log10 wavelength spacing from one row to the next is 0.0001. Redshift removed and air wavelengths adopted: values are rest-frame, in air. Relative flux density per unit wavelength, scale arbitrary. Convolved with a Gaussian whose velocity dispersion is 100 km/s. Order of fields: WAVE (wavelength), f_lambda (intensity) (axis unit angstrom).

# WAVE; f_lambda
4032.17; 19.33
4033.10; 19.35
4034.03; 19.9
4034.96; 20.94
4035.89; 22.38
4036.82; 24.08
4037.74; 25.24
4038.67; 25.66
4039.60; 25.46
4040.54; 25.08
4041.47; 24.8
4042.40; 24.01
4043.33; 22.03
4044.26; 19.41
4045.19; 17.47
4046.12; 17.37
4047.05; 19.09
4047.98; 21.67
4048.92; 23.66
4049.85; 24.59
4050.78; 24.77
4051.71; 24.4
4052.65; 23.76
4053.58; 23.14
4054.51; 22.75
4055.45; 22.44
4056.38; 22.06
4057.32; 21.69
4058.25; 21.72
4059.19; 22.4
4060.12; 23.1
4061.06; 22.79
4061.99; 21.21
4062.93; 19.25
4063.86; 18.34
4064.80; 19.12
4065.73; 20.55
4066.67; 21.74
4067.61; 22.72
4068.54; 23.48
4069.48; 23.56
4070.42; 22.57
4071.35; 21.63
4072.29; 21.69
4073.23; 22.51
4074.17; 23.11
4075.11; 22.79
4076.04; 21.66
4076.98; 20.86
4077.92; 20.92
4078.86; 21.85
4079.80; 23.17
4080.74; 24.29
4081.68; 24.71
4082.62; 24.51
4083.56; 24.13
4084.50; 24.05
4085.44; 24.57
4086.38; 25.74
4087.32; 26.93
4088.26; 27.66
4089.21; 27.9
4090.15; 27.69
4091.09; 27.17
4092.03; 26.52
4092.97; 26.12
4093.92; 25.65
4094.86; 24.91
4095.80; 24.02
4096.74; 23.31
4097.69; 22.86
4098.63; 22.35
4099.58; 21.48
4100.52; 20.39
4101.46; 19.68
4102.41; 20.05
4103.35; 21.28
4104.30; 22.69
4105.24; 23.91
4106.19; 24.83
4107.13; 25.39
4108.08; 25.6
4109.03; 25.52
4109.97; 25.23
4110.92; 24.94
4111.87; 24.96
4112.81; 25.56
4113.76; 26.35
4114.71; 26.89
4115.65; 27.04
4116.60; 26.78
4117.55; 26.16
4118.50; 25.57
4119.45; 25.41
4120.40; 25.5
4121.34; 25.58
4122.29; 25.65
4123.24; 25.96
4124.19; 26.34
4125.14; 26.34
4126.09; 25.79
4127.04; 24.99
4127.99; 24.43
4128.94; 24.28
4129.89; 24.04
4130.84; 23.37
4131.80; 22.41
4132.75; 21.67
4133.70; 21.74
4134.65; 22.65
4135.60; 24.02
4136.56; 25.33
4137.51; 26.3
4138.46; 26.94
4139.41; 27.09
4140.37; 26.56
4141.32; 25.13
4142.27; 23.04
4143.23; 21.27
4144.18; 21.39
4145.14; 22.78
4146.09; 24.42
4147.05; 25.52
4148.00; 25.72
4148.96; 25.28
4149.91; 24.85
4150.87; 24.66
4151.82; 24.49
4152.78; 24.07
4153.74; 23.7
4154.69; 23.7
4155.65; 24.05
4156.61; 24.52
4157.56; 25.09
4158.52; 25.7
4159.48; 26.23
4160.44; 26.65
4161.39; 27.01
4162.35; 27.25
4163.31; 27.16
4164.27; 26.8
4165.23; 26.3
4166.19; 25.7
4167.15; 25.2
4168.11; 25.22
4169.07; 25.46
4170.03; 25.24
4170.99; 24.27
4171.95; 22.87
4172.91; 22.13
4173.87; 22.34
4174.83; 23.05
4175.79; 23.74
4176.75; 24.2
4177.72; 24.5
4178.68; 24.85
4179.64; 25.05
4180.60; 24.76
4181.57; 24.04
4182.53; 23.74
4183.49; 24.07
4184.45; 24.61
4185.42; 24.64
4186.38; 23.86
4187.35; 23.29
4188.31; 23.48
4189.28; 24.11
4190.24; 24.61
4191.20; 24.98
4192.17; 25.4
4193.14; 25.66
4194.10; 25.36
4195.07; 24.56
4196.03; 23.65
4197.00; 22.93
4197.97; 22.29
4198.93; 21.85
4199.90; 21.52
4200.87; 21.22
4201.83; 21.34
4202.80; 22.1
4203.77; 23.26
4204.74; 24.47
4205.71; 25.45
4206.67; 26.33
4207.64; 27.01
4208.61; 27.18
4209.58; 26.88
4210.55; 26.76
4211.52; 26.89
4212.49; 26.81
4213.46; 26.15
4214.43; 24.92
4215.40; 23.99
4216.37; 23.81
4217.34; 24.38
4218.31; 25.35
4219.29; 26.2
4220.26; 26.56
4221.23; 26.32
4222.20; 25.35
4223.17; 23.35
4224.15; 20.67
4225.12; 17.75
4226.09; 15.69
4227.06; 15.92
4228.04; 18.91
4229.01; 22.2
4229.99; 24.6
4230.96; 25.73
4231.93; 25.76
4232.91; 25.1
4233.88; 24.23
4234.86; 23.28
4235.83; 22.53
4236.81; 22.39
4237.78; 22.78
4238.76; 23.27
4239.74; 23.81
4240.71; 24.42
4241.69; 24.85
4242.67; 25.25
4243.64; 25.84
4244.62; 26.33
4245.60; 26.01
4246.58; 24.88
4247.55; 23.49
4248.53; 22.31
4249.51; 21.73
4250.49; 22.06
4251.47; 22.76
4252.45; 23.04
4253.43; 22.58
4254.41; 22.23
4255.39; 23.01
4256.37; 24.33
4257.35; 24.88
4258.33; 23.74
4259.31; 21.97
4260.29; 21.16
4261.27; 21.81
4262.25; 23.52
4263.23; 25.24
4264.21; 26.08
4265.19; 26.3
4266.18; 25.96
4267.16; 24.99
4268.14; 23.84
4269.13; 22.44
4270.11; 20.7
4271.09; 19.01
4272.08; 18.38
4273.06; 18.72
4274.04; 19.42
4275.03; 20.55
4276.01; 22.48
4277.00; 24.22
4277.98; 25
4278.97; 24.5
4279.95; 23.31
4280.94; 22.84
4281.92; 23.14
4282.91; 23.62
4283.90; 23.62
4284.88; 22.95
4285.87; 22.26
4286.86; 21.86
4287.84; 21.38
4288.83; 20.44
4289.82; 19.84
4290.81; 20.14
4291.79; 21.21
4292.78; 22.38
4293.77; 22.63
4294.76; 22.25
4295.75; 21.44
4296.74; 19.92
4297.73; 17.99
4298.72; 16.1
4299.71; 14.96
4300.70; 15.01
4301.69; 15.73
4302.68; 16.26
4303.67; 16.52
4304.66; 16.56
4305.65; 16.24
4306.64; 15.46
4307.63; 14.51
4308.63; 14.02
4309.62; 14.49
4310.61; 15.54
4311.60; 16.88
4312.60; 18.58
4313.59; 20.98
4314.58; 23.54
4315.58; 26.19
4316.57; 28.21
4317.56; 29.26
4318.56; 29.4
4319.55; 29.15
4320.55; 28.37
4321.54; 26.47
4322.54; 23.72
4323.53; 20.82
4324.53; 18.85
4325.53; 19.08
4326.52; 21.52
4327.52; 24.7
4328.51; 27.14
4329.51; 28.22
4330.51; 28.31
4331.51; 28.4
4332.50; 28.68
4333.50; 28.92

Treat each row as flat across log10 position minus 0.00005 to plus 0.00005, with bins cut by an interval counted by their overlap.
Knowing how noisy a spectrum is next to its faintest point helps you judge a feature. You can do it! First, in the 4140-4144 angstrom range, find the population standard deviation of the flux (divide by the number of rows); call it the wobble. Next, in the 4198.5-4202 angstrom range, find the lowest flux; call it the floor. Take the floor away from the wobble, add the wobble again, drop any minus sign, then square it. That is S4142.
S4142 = 296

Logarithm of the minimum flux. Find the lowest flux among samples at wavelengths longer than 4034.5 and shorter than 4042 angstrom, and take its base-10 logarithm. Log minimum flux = 1.32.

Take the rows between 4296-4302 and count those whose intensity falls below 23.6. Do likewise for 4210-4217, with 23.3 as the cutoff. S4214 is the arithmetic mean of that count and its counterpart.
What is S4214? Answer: 3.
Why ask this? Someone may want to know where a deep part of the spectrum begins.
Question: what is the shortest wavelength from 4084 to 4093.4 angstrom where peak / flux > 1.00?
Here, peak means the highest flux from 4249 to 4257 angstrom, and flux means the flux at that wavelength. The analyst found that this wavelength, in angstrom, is 4084.50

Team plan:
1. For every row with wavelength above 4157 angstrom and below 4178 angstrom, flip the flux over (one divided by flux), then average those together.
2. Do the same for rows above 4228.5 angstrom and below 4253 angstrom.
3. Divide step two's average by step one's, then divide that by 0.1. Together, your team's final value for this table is 10.5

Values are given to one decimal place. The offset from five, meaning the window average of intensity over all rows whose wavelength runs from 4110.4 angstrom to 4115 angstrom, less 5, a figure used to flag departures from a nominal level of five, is 20.7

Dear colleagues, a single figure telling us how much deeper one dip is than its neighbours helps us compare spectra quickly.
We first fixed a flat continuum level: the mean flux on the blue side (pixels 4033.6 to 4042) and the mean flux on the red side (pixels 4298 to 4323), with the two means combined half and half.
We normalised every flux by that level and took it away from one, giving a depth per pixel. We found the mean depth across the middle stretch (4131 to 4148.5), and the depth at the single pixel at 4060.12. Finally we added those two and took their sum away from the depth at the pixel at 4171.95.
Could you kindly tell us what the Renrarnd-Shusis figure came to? 0.11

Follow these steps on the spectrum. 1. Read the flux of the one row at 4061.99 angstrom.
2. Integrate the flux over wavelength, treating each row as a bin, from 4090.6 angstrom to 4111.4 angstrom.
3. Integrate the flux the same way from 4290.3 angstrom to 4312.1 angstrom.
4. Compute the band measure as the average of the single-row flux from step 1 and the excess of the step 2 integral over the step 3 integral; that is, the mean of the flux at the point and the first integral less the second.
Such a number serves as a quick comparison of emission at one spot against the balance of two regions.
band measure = 67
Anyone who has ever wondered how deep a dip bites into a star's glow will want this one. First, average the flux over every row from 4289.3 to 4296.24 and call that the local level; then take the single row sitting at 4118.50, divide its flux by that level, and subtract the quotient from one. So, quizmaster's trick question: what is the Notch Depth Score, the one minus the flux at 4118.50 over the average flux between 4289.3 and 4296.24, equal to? -0.19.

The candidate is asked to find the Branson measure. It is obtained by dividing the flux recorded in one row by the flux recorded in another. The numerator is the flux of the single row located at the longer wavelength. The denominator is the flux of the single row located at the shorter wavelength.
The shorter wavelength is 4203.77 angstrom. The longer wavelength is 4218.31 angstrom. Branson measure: 1.09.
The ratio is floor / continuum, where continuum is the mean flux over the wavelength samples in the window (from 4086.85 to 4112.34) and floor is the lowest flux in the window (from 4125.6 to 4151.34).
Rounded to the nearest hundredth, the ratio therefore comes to 0.87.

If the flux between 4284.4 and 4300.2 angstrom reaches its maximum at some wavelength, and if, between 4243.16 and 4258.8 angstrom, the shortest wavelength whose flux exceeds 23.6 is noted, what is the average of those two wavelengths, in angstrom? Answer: 4264.3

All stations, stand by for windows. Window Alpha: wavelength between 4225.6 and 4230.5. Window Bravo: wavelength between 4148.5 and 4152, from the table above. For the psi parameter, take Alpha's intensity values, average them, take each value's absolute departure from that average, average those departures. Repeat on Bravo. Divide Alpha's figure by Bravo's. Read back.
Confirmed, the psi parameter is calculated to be 12.9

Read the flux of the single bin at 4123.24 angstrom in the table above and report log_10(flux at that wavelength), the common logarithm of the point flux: 1.414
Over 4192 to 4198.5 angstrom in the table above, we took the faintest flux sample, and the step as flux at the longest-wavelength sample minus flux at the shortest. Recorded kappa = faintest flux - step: 25.4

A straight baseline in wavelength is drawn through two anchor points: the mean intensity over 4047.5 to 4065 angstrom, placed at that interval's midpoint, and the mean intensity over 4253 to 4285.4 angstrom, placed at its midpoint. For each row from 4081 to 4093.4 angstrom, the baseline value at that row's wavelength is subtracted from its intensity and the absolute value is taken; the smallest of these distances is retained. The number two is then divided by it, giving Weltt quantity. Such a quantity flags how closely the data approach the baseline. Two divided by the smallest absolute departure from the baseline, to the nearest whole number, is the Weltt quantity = 1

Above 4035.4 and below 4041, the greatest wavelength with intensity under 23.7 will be 4035.89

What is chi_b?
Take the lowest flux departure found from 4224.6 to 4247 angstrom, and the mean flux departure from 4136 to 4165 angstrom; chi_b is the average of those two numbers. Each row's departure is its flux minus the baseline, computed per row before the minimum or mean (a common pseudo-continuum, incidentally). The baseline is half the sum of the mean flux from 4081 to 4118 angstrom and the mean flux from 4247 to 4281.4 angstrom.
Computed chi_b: -3.4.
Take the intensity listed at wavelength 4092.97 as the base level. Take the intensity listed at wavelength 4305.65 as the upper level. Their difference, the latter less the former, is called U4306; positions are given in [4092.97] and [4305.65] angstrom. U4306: -10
